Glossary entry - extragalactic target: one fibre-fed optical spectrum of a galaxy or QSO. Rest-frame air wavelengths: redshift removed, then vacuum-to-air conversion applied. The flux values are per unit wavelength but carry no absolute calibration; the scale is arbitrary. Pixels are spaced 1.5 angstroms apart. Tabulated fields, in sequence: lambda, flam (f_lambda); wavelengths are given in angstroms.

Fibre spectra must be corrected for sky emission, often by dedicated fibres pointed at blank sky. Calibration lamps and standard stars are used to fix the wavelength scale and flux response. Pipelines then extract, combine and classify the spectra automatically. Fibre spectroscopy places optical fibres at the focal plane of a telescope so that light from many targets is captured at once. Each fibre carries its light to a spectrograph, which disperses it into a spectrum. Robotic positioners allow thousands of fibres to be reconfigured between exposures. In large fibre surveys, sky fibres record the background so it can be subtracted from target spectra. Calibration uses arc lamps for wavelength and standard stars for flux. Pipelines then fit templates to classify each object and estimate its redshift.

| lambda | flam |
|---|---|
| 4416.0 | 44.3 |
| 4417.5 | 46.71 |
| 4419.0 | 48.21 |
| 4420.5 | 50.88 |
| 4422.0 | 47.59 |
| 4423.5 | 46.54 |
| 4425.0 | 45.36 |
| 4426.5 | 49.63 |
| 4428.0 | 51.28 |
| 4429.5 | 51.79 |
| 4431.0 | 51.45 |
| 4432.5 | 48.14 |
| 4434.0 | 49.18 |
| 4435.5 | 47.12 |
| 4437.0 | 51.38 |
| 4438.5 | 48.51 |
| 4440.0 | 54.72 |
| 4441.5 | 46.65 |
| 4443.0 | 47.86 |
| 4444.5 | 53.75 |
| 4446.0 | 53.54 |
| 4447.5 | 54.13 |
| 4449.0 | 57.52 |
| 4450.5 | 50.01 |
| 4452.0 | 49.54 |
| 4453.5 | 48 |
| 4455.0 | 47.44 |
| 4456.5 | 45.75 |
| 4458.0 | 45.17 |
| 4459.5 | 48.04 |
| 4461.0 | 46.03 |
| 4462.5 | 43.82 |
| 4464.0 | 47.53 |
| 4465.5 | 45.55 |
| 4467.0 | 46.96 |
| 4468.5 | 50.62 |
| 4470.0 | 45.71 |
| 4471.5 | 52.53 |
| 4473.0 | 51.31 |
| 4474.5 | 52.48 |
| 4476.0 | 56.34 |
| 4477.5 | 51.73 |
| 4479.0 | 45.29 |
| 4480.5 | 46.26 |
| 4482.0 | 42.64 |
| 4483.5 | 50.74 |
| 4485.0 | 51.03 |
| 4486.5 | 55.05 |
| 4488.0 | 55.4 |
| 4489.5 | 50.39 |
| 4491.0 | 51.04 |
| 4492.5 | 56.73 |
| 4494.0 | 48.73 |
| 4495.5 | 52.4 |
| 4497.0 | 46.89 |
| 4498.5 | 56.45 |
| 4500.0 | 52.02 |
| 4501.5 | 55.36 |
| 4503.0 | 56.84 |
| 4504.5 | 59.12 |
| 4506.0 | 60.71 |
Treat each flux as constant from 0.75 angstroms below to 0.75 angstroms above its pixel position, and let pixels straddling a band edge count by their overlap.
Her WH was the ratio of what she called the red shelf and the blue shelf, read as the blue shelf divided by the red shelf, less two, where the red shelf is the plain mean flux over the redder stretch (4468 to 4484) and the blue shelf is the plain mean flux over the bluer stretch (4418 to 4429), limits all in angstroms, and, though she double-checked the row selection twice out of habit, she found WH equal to -1.02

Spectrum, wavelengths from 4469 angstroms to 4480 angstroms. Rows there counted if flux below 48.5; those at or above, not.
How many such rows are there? 2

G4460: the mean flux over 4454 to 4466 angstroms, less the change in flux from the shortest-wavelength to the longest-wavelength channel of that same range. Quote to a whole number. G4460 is 48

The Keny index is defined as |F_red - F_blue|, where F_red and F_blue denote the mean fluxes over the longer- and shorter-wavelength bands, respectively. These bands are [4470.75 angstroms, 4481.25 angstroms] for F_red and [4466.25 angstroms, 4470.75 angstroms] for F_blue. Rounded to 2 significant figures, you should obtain 3.1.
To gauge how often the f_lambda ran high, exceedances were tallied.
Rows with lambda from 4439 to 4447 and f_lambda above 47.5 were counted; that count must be 4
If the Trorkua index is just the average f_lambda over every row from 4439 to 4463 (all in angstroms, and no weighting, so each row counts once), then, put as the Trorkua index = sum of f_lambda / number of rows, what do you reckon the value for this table 49.5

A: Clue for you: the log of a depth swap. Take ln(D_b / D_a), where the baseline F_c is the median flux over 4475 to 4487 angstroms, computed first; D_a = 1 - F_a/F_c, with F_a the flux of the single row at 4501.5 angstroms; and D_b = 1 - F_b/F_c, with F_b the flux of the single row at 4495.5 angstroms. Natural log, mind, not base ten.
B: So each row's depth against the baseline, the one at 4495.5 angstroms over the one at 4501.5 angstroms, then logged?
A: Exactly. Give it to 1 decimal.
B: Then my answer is -1.1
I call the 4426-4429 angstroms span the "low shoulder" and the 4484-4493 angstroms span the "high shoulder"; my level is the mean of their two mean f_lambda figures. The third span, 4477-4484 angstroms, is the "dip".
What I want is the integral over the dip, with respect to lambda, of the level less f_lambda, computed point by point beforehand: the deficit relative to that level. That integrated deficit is 34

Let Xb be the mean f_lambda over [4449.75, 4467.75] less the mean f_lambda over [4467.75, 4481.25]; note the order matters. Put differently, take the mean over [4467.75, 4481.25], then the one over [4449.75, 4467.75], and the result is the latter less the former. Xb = -3.3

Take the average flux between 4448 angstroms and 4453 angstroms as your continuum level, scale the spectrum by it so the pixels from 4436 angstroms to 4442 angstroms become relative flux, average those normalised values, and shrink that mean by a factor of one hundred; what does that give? 0.0096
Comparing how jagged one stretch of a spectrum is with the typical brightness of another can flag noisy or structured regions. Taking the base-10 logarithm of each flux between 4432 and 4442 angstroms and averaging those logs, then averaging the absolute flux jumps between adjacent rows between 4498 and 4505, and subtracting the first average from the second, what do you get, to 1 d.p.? 1.2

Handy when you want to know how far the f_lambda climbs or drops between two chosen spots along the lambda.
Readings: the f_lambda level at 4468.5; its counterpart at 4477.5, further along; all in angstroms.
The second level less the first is 1.1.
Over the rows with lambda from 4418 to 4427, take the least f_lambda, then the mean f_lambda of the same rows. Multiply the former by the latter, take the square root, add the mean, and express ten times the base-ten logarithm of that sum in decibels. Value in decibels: 19.8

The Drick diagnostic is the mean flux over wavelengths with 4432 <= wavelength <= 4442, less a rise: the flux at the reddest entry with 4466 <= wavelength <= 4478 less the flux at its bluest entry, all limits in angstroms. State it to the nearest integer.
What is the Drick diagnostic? 45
